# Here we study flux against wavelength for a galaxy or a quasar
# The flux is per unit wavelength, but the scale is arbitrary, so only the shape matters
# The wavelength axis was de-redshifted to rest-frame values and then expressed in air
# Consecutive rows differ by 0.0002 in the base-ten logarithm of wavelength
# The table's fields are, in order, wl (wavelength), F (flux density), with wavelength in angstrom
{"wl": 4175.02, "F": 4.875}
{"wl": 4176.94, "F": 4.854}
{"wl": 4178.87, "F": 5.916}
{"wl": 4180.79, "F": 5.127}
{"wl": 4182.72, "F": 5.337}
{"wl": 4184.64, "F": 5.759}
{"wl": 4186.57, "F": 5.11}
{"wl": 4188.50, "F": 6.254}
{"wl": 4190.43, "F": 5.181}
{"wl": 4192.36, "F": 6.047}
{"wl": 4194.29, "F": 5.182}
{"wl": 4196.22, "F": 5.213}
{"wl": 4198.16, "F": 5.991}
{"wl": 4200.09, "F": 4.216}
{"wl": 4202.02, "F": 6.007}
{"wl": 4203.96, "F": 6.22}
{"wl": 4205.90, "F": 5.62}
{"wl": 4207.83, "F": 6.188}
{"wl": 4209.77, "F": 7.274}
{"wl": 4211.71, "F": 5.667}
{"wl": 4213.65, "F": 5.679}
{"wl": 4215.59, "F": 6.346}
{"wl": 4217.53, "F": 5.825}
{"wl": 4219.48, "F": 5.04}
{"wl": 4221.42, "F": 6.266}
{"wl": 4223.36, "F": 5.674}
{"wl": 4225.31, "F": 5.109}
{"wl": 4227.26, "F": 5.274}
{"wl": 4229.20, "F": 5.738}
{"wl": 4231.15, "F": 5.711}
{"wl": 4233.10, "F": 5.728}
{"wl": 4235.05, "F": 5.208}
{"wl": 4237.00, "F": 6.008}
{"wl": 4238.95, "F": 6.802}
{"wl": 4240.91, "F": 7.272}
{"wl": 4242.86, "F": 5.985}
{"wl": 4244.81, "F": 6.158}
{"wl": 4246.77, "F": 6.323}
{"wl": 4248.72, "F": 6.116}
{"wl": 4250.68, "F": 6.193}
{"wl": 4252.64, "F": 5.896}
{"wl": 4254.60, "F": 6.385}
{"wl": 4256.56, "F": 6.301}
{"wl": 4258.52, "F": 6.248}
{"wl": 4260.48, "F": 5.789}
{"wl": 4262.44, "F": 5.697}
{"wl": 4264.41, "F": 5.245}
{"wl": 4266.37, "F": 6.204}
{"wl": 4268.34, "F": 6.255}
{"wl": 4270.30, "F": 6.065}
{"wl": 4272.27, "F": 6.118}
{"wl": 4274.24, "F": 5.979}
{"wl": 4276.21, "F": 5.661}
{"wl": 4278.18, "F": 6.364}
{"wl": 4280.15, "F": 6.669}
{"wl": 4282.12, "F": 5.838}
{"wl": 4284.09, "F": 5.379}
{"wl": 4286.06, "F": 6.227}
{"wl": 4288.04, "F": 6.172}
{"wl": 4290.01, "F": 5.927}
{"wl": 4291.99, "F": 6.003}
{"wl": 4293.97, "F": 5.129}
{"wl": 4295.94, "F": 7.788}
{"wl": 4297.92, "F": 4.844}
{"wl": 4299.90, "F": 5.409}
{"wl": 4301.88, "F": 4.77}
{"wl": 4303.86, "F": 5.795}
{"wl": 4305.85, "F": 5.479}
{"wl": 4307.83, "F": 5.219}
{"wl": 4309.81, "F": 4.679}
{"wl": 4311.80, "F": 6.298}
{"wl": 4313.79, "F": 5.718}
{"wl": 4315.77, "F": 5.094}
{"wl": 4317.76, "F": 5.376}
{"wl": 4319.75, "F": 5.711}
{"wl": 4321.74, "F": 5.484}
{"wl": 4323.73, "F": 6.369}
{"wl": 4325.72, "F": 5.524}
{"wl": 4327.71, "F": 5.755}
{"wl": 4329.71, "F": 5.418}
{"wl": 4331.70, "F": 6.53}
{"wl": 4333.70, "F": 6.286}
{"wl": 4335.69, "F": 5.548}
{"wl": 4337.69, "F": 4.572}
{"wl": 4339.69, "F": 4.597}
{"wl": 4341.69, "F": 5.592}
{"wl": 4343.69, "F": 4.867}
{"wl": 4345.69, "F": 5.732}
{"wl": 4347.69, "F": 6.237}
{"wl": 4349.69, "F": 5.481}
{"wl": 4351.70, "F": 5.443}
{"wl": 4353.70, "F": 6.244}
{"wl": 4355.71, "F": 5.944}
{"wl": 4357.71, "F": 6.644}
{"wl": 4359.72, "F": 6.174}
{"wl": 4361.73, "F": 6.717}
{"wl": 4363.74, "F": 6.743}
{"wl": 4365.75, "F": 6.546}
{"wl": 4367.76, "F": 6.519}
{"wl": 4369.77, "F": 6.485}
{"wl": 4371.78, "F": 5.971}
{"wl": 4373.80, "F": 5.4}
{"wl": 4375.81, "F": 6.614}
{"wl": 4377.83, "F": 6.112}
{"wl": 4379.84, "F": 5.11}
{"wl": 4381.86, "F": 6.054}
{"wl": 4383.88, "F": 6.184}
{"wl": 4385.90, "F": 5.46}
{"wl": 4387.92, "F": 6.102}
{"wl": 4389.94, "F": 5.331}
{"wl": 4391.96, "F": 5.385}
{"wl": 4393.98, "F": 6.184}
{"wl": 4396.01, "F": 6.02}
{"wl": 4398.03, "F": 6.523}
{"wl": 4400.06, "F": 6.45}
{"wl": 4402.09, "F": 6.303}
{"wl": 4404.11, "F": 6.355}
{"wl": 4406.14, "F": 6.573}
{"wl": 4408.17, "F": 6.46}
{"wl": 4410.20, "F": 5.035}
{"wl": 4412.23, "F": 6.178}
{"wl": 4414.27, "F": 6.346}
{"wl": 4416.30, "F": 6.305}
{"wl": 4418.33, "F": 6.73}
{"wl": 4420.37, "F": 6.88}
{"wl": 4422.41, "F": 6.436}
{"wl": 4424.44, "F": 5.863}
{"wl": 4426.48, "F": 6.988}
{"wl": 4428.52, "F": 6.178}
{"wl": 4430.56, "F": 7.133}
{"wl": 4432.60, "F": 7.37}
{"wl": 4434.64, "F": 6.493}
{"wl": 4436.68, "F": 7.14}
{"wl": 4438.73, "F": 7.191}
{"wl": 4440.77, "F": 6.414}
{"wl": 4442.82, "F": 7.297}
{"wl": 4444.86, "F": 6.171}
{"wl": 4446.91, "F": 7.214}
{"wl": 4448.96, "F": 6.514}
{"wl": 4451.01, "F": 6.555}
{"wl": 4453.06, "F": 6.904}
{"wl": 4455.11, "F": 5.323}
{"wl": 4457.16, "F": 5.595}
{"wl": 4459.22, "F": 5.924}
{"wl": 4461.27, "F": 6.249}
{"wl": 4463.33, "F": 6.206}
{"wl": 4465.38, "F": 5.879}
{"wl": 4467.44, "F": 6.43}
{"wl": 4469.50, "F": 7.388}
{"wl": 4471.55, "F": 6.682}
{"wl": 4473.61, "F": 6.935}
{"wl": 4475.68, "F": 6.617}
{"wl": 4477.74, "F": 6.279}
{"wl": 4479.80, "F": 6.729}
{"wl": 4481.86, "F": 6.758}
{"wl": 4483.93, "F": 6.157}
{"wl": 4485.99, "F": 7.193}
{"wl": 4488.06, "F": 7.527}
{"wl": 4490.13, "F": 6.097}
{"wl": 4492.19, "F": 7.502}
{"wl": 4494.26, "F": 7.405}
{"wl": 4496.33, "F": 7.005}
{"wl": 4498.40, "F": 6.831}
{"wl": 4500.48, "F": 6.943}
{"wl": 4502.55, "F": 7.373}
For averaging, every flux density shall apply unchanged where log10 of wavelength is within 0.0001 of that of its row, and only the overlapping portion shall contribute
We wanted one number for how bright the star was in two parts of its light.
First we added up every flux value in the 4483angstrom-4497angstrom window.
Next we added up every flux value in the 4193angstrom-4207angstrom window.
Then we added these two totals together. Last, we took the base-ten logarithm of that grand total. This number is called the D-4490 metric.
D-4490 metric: 1.941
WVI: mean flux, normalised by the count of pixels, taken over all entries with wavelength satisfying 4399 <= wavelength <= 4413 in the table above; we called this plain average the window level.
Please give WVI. 6.19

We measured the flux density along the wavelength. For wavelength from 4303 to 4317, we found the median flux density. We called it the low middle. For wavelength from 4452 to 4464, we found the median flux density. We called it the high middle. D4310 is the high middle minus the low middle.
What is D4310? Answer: 0.59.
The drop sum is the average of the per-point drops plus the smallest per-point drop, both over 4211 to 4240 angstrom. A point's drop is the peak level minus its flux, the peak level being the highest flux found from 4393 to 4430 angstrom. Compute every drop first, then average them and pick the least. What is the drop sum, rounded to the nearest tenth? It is 1.4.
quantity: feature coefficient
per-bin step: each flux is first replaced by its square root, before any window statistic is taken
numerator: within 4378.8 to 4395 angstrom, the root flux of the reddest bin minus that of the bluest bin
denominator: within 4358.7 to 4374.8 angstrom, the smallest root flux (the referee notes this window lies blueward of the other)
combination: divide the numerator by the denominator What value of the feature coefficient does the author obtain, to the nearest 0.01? 0.10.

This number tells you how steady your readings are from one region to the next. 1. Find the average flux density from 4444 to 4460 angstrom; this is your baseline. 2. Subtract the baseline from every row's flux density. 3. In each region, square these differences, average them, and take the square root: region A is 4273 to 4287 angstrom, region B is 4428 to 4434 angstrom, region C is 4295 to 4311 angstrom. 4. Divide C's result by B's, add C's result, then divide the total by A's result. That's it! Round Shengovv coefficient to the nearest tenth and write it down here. 5.7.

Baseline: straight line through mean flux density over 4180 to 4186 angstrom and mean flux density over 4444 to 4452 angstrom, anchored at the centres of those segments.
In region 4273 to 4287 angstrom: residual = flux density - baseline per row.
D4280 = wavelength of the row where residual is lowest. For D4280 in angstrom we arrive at 4284.09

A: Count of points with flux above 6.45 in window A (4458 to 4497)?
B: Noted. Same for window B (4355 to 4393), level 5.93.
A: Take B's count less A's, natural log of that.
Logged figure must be 1.1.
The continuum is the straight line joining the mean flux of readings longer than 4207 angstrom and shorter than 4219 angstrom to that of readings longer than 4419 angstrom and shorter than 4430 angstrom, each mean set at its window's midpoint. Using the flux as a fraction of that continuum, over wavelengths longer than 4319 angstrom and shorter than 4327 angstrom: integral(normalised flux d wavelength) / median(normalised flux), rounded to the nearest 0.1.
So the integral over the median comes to 8.2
